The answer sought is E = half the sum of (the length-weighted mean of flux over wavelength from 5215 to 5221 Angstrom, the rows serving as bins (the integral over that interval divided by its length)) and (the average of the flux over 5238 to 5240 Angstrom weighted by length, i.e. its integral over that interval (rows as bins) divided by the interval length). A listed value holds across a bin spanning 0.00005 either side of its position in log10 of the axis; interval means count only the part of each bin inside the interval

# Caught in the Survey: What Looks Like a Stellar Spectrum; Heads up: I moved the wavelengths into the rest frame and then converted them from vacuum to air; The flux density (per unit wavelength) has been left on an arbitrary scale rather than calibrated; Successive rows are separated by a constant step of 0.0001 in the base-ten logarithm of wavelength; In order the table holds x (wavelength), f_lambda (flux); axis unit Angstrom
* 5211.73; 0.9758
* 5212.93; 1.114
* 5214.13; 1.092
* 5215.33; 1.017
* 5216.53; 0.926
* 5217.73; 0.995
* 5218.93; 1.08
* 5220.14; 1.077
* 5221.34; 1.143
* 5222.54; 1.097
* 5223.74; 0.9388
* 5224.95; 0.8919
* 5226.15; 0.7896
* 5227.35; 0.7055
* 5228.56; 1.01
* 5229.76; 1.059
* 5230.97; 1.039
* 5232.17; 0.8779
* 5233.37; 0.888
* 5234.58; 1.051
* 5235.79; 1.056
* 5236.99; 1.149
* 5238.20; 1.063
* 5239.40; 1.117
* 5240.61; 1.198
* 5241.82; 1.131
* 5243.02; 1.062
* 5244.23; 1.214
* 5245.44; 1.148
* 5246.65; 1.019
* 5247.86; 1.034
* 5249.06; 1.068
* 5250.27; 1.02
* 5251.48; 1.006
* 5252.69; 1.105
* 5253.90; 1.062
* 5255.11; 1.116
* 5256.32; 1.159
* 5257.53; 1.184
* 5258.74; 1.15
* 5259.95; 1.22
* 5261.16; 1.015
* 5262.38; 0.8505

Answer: 1.06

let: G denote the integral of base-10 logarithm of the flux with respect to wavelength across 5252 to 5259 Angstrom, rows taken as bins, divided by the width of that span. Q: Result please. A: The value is 0.05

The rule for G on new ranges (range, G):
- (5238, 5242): 0.05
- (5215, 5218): -0.01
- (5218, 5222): 0.04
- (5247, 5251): 0.02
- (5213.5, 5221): 0.01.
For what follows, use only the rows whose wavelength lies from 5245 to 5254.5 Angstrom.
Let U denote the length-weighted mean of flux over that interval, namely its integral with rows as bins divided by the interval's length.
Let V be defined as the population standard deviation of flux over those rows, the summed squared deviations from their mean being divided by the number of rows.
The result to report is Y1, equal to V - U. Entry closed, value -1.01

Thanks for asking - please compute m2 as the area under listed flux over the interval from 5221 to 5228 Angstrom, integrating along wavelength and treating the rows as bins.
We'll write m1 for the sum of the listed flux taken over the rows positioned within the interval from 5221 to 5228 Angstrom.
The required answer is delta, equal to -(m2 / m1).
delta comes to -1.16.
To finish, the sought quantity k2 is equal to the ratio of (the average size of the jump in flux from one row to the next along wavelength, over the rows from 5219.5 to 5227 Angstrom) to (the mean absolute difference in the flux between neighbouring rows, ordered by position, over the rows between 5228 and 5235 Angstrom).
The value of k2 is 1.04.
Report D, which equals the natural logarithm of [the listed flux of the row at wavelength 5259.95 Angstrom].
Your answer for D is 0.20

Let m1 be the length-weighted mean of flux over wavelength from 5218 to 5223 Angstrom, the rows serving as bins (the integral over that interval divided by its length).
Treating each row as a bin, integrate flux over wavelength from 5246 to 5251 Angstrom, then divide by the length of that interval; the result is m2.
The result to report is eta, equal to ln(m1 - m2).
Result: -2.88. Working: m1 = 1.09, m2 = 1.04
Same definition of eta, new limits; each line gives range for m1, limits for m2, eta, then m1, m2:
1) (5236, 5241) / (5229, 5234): -1.86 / 1.12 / 0.97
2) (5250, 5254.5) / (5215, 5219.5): -3.08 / 1.05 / 1.00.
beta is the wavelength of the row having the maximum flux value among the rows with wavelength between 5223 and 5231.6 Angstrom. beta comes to 5229.76 Angstrom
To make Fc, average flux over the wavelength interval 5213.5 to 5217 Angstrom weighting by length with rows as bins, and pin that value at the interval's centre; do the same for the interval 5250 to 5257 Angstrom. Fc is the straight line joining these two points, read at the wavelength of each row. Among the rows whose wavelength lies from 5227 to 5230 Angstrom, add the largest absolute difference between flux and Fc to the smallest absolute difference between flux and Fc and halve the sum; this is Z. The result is 0.17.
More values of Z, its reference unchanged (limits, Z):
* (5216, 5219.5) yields 0.06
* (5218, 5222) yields 0.08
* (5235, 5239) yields 0.05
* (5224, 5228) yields 0.24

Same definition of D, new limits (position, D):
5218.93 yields 0.08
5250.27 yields 0.02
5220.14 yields 0.07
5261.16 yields 0.01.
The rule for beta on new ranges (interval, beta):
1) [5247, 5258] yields 5257.53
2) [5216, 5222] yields 5221.34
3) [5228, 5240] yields 5236.99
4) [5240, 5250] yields 5244.23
